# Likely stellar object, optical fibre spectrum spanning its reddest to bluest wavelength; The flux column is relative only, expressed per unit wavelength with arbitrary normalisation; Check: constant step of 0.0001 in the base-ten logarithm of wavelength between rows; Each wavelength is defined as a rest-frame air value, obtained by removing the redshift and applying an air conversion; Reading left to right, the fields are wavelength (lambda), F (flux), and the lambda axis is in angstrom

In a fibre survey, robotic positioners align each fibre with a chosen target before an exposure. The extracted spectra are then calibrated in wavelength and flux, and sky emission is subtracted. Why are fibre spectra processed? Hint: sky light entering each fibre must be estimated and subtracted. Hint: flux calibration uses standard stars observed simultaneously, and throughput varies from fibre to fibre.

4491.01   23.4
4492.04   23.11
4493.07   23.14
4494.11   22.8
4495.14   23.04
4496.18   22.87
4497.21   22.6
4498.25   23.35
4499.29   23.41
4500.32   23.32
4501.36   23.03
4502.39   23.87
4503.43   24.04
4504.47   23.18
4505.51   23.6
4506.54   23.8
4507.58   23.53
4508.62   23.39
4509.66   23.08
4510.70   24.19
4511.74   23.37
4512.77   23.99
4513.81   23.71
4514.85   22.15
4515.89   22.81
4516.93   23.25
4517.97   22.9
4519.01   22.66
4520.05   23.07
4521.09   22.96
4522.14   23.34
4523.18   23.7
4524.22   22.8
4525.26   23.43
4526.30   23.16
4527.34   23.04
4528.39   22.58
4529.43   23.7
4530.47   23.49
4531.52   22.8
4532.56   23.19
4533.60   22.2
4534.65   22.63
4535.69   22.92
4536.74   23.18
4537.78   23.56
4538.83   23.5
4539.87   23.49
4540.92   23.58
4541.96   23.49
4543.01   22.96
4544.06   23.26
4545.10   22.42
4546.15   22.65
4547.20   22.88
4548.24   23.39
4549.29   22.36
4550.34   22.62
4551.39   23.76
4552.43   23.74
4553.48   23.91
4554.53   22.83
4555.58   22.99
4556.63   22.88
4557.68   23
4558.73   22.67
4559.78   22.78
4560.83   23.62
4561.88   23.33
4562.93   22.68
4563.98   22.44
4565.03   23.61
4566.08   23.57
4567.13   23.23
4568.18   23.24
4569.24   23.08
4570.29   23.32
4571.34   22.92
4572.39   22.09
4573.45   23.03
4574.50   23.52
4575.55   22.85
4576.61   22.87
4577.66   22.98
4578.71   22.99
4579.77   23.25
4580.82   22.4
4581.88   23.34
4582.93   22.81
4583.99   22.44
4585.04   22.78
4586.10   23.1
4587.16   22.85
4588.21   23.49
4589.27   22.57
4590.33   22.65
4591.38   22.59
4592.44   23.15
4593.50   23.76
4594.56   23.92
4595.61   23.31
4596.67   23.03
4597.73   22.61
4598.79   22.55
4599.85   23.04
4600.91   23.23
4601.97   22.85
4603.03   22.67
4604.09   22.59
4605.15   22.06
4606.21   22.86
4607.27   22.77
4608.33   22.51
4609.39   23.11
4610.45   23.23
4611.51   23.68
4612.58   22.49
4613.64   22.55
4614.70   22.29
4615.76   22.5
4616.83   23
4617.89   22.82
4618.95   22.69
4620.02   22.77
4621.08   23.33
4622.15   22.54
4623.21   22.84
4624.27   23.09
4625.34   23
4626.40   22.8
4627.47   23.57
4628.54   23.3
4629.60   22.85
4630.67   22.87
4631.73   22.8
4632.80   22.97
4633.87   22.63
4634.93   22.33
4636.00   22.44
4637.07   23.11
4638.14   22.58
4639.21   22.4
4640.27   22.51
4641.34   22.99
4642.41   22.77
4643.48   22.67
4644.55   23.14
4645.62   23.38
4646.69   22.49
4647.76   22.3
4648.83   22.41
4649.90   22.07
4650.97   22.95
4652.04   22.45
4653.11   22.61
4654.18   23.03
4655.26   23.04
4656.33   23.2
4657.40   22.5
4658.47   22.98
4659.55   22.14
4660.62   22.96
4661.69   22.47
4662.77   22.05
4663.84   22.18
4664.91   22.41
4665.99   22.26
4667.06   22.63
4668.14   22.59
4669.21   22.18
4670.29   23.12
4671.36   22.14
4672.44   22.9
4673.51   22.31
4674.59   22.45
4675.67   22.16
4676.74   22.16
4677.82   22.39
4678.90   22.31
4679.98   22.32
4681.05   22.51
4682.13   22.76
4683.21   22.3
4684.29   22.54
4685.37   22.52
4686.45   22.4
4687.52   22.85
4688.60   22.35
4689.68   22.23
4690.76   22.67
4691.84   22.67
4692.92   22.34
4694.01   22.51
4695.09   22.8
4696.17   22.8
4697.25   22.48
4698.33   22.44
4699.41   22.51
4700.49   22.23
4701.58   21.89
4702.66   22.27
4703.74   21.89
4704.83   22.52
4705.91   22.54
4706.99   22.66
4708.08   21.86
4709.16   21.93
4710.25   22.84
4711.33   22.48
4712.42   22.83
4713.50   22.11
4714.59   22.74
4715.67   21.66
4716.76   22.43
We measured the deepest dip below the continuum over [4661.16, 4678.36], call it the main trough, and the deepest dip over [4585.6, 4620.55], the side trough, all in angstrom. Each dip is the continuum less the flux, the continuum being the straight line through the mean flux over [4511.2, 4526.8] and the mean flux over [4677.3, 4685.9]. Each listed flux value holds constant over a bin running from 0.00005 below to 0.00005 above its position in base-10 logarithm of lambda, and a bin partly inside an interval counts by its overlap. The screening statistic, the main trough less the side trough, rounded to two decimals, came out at -0.24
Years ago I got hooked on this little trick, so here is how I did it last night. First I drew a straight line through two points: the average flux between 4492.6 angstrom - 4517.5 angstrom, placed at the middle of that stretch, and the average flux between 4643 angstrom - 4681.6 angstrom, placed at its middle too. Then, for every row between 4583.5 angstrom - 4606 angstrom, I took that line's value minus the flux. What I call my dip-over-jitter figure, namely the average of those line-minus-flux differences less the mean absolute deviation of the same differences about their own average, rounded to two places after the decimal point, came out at -0.40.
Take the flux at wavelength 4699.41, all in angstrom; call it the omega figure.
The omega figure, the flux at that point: 22.51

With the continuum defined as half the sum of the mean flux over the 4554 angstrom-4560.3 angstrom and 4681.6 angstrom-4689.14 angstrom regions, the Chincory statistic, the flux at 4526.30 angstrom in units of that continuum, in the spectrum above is 1.02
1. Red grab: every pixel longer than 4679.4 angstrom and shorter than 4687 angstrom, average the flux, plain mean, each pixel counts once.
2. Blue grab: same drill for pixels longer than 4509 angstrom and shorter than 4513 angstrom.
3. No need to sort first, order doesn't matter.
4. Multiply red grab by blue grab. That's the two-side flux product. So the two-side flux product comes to 532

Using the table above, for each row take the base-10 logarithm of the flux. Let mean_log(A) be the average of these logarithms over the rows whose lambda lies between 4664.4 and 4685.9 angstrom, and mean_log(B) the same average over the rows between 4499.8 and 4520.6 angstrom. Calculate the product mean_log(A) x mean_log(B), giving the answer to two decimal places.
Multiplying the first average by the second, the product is 1.85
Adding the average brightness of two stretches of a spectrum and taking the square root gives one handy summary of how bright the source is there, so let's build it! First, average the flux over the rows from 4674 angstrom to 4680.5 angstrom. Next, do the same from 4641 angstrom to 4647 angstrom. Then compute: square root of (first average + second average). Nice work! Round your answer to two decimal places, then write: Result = 6.72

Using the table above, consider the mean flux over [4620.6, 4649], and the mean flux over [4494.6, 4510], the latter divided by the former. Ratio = 1.02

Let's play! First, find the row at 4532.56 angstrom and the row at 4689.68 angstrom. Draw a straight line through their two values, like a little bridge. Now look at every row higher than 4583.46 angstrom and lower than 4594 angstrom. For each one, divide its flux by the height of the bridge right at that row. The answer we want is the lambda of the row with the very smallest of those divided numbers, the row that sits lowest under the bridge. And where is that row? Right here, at 4583.99 angstrom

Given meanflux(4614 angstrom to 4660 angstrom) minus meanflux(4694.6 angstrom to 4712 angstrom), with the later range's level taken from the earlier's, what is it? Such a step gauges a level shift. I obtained 0.39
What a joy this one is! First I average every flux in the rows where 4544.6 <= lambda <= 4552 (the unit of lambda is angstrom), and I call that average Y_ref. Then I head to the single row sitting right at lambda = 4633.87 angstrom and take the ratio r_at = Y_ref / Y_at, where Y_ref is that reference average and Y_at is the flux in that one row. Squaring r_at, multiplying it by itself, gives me 1.02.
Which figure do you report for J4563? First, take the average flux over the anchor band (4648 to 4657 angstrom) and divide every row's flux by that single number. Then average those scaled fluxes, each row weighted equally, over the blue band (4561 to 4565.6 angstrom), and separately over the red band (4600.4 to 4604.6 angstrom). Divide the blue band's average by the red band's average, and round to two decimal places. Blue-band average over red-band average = 1.01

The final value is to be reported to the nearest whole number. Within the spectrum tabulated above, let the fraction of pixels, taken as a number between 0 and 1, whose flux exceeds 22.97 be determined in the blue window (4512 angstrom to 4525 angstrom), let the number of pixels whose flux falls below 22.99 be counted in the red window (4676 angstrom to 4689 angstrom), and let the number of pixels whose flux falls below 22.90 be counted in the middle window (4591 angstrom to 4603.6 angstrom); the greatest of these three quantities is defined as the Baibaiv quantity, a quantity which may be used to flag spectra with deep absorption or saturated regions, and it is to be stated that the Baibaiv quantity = 12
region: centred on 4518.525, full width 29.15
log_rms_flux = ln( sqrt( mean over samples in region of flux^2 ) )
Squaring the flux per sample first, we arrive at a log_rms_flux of 3.15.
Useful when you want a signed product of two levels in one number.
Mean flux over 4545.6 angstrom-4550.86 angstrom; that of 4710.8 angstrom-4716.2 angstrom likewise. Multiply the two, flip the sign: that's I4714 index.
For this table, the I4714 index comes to -509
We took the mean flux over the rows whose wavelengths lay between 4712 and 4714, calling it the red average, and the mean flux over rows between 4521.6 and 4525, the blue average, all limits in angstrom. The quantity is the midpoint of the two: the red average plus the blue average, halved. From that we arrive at 22.9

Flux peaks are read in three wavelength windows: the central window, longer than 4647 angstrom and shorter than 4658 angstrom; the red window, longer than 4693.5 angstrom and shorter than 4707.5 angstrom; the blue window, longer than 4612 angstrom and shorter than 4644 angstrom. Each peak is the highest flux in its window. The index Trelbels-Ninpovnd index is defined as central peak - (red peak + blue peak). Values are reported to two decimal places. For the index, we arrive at -23.17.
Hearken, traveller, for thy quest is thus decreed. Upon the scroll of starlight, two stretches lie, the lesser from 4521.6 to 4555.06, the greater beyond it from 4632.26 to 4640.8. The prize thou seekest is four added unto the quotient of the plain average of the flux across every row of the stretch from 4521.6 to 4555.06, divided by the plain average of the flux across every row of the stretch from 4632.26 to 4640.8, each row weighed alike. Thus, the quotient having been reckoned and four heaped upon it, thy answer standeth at 5.02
